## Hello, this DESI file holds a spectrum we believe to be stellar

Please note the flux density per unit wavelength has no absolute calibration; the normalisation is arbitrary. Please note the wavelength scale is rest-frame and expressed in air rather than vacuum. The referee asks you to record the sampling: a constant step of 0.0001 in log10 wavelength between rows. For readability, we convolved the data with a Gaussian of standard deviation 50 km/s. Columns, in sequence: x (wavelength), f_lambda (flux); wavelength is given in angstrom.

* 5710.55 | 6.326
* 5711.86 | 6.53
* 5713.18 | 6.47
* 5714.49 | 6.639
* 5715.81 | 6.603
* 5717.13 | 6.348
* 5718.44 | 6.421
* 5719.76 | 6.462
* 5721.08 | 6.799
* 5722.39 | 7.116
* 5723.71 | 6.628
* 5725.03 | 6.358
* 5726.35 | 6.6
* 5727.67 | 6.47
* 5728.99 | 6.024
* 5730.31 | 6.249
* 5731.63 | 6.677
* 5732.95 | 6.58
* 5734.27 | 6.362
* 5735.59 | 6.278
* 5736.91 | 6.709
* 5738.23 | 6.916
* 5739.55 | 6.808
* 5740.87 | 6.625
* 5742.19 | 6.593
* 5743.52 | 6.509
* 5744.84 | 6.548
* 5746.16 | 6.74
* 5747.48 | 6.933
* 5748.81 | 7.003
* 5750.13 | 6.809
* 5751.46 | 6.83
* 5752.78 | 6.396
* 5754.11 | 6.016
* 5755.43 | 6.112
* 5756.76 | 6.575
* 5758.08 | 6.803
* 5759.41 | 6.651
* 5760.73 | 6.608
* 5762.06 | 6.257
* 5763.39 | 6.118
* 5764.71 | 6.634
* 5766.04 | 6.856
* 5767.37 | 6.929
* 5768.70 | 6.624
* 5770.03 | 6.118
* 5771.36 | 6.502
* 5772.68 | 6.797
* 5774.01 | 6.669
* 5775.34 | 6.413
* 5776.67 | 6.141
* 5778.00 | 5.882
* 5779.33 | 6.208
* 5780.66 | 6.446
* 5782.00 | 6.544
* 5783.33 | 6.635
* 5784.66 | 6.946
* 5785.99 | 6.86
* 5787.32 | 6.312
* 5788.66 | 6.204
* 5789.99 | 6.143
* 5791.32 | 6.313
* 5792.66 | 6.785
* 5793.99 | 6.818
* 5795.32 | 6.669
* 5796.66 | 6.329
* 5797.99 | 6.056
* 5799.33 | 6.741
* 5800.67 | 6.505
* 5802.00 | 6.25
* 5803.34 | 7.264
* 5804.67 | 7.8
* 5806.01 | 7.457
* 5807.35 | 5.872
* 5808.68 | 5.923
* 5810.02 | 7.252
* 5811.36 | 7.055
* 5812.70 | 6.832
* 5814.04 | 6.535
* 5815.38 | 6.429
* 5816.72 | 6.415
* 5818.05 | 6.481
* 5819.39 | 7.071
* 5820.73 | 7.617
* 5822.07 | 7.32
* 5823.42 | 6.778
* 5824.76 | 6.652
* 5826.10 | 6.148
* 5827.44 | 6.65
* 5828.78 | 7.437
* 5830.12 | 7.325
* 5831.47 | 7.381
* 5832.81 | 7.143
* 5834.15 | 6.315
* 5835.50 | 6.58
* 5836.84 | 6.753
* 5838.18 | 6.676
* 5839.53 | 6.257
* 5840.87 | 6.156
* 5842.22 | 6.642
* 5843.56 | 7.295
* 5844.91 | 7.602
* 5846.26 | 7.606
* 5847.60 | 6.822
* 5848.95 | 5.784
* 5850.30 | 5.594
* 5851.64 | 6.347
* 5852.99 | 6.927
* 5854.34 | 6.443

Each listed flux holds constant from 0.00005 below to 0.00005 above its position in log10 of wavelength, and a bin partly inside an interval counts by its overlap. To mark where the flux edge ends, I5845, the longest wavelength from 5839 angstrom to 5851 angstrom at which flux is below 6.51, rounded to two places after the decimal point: 5850.30 angstrom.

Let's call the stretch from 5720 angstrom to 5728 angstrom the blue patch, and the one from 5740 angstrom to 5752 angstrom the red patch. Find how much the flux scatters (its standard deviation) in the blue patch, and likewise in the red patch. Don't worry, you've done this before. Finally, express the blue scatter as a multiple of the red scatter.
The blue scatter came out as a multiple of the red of 1.5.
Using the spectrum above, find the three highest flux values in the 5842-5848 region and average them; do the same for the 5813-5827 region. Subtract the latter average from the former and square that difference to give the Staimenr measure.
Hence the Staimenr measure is 0.027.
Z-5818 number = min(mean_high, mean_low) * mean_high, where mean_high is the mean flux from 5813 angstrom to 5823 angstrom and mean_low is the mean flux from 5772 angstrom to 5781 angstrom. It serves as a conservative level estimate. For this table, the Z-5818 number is 43.5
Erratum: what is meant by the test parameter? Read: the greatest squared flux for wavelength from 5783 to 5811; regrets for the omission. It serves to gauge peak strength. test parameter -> 61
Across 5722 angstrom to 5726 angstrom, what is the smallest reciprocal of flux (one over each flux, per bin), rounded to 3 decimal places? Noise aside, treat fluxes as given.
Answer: 0.141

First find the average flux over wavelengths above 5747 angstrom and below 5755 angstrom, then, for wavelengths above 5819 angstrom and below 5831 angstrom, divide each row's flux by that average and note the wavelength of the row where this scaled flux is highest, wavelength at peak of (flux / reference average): 5820.73 angstrom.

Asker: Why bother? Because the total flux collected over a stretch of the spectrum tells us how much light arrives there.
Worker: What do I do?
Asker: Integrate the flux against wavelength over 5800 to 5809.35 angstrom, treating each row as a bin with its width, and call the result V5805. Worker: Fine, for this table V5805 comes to 62.9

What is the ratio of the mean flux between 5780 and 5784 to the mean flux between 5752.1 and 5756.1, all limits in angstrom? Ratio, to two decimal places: 1.06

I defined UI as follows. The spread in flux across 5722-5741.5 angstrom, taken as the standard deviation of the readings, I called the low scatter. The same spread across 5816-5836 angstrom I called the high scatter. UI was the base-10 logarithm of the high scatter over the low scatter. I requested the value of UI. 0.22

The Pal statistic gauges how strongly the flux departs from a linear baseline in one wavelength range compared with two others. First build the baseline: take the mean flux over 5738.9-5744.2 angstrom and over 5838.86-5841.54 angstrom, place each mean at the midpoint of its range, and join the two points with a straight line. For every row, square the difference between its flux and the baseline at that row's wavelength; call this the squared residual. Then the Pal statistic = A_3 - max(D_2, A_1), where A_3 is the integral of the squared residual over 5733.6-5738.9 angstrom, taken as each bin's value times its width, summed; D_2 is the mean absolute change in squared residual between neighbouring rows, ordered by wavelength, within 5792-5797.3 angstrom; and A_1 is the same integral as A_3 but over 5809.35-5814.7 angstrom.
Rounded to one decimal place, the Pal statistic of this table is -1.8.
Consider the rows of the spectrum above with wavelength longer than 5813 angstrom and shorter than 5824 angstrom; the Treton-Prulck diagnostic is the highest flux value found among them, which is 7.617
